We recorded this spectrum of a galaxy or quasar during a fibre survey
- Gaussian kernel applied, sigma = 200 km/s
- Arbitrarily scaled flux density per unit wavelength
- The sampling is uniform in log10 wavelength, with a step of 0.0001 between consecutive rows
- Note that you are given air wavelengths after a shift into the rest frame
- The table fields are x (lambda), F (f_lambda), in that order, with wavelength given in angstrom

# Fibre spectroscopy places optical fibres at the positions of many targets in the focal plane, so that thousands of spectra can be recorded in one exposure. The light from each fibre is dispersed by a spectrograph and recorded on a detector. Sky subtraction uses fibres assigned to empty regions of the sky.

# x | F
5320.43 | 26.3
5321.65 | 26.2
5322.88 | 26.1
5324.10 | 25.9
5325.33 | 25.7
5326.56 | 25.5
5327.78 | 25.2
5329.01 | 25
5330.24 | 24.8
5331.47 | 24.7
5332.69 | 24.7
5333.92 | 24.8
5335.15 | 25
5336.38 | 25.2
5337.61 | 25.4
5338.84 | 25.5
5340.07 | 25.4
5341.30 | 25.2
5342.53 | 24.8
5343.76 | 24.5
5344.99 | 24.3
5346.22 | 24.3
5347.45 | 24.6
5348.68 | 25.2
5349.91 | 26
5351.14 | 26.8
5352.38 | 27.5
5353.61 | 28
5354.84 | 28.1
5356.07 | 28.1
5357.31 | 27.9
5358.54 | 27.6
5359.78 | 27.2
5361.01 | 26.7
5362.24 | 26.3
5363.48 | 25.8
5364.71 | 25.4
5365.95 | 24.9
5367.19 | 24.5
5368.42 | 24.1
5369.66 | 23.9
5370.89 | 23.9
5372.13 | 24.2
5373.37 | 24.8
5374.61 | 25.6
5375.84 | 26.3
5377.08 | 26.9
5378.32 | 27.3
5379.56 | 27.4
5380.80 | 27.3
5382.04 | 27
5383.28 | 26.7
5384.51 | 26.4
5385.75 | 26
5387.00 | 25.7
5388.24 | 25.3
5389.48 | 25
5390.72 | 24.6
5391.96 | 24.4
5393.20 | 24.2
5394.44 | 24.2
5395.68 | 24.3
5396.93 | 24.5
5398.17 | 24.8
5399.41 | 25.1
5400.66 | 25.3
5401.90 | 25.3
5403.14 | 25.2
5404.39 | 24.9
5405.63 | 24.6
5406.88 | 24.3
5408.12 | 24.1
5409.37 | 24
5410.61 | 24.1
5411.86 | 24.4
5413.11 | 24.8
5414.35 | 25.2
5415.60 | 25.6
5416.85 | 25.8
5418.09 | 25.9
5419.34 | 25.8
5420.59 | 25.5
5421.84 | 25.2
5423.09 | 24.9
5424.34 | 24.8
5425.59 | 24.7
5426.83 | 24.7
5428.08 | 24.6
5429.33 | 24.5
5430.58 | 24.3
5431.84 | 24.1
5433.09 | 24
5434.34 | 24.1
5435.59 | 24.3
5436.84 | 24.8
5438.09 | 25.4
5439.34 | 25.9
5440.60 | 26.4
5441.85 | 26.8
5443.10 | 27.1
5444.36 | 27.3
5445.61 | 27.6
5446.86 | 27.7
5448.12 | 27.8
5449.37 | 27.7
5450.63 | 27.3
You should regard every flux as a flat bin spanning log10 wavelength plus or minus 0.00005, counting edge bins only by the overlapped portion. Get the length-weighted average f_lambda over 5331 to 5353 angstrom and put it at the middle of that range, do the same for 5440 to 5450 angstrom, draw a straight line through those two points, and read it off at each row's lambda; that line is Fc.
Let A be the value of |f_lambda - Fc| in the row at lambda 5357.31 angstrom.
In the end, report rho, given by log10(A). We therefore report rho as 0.37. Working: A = 2.36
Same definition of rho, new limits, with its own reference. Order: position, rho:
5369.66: 0.28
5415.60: 0.05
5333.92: -0.58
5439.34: 0.11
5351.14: 0.14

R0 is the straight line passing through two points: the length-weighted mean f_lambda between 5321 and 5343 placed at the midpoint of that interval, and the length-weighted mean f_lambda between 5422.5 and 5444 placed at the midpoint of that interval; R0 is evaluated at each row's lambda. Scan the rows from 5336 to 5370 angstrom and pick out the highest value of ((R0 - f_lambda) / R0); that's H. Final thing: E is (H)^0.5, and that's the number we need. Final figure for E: 0.23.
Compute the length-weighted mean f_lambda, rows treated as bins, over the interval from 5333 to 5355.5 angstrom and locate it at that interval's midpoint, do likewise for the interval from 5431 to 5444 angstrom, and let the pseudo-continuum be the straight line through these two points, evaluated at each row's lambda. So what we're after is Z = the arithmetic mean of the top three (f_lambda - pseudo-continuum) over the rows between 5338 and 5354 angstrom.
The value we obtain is 1.9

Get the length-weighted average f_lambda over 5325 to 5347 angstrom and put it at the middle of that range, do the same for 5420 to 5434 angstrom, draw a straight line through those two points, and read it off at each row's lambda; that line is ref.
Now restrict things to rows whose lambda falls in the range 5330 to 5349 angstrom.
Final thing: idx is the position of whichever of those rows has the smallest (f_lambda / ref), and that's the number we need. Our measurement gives 5344.99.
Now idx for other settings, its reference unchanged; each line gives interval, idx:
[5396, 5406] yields 5396.93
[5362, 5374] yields 5369.66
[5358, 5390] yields 5369.66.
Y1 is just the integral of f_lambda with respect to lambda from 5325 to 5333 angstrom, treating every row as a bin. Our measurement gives 201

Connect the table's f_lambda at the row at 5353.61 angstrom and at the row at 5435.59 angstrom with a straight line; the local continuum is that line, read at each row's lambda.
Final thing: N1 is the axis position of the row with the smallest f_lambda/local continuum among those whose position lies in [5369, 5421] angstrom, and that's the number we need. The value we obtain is 5369.66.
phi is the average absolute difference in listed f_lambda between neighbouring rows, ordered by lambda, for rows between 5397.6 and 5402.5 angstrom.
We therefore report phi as 0.17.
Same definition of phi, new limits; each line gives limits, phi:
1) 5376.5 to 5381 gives 0.20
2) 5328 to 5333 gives 0.10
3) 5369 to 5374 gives 0.30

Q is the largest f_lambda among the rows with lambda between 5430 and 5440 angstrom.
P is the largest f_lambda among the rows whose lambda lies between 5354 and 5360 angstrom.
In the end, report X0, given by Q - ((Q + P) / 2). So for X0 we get -1.1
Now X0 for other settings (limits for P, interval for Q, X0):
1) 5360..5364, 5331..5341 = -0.6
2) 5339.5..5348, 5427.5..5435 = -0.4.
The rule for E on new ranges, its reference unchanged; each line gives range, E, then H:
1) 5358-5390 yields 0.23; 0.05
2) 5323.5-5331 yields 0.14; 0.02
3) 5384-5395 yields 0.19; 0.04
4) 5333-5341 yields 0.14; 0.02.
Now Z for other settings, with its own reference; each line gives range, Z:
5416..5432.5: 0.5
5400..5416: 0.0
